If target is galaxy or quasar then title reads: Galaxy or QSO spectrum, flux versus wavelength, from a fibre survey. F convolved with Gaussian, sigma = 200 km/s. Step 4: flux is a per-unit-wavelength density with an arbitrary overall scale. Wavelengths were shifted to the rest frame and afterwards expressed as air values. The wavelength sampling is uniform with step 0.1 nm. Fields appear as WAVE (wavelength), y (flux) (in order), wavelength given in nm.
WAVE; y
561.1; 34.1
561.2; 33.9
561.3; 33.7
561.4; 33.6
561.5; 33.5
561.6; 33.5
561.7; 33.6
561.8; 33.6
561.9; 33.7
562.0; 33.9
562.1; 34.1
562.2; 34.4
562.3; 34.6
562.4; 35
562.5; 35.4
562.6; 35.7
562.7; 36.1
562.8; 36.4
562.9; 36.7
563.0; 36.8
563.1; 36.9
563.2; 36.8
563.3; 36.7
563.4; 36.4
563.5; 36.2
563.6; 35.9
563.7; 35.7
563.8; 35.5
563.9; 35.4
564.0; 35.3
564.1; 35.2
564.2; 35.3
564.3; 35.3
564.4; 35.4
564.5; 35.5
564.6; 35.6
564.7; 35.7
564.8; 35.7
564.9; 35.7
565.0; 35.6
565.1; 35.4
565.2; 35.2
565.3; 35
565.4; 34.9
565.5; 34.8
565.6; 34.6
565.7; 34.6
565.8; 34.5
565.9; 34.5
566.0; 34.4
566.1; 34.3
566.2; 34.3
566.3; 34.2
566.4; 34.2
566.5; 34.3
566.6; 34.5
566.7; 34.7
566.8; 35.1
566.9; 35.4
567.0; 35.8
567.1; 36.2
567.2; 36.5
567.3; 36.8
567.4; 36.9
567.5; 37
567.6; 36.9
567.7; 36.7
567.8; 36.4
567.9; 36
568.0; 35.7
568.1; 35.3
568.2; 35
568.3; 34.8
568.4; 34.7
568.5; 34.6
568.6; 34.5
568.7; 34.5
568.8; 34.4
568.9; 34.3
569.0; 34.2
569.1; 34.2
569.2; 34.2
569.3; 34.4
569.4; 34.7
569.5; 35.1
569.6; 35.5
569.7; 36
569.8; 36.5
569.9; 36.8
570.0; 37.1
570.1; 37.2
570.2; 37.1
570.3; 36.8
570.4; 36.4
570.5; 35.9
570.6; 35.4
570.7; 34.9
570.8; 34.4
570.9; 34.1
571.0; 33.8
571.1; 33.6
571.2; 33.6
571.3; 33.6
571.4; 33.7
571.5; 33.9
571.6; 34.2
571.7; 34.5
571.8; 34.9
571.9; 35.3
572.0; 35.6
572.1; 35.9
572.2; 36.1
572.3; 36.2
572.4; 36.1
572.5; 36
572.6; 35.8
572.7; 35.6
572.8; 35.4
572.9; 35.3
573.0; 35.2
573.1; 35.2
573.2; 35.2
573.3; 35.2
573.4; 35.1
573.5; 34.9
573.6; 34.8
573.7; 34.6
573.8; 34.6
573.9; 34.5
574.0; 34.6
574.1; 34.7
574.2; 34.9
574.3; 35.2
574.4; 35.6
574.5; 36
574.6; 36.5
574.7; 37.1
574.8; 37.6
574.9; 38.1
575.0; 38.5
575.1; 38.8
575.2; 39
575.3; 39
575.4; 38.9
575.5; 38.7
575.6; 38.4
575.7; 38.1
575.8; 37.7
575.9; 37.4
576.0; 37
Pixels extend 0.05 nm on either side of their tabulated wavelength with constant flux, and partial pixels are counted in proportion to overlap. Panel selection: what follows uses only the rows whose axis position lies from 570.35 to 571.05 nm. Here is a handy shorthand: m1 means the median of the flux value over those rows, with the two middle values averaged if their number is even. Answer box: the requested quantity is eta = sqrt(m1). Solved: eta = 5.91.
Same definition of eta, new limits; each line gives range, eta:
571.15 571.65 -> 5.81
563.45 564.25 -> 5.95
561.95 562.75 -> 5.90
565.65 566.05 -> 5.87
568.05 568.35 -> 5.92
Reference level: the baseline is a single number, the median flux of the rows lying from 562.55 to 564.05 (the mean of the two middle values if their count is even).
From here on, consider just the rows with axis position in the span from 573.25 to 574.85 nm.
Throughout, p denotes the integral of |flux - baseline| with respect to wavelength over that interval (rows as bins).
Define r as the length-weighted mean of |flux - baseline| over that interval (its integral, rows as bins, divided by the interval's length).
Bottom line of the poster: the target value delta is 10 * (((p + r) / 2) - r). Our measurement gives 3.5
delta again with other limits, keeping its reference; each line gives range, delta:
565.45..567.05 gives 4.7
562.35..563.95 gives 1.5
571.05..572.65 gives 3.8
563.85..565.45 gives 2.4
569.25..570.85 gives 2.6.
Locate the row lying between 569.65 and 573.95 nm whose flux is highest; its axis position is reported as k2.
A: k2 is 570.1 nm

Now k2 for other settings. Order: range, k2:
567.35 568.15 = 567.5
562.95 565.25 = 563.1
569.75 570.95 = 570.1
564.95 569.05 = 567.5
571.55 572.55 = 572.3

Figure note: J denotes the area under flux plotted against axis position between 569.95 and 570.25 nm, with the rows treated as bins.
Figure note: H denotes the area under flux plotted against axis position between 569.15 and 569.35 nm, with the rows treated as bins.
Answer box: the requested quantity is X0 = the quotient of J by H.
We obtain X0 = 1.6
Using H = 6.9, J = 11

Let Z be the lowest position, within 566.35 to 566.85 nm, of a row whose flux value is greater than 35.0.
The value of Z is 566.8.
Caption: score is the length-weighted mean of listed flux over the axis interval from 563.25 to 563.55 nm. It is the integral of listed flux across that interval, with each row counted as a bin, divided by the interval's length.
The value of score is 36.4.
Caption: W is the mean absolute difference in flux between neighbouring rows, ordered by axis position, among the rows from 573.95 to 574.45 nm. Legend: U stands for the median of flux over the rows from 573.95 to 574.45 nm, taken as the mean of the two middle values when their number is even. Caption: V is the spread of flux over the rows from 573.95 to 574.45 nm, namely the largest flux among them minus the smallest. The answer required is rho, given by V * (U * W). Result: 9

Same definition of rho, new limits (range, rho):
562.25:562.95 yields 26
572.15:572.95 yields 5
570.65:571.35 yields 10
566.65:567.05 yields 14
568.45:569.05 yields 1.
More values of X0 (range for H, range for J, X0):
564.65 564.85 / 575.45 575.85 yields 2.1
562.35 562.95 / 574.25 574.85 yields 1.0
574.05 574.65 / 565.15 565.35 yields 0.3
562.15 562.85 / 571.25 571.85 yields 0.8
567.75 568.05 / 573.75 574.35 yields 1.9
